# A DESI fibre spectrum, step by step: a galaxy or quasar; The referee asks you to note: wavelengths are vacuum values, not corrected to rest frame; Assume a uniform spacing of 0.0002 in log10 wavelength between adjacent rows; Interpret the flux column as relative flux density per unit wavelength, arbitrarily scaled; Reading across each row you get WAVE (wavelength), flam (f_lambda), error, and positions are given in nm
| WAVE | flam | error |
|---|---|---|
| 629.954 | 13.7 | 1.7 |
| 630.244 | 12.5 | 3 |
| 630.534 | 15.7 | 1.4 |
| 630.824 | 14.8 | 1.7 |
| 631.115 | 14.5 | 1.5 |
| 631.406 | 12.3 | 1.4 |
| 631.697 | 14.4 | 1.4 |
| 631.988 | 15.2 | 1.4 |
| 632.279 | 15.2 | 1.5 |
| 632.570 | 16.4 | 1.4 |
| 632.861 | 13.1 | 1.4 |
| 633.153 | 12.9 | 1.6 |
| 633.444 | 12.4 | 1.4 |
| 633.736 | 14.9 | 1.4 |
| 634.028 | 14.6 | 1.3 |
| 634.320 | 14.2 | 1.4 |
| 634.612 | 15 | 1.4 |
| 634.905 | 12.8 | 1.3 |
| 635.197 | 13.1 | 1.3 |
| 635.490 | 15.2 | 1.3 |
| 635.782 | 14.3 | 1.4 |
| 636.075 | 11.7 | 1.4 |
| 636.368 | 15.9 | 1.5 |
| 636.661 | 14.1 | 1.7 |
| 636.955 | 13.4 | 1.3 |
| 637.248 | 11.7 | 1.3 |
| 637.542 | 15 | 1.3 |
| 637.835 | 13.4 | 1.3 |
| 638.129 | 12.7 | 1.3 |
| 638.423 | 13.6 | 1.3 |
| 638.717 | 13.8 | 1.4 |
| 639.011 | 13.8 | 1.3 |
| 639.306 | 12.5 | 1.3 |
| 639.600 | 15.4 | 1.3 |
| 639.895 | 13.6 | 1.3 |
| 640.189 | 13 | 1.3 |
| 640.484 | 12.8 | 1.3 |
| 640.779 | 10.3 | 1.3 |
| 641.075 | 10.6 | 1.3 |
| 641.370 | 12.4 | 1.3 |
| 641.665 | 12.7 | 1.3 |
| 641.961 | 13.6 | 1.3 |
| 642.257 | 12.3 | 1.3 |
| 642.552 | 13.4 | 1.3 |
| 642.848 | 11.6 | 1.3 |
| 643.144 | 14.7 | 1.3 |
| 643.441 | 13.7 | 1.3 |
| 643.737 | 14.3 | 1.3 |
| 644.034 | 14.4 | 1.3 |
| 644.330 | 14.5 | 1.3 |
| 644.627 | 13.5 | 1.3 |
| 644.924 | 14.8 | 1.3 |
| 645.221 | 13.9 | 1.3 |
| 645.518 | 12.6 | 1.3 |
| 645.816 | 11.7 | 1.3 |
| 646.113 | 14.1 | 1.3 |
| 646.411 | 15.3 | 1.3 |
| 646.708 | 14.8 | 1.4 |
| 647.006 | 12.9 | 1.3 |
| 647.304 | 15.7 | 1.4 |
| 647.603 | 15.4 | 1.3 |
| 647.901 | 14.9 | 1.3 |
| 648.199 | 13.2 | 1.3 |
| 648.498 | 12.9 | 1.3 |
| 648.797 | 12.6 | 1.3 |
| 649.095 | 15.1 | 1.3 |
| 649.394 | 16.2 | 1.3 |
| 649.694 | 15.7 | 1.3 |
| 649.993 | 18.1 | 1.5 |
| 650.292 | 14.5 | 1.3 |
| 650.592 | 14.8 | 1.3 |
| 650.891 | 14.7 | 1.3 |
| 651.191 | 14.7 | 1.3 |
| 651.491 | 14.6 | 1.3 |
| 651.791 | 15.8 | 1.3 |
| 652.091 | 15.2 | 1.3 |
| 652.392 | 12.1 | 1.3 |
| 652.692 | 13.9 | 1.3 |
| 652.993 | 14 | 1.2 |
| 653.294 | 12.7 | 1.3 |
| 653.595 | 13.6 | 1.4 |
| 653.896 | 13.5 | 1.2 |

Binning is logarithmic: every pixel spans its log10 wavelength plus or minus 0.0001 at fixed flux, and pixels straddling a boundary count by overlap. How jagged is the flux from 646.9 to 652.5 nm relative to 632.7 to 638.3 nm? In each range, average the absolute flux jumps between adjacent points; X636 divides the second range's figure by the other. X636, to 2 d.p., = 0.80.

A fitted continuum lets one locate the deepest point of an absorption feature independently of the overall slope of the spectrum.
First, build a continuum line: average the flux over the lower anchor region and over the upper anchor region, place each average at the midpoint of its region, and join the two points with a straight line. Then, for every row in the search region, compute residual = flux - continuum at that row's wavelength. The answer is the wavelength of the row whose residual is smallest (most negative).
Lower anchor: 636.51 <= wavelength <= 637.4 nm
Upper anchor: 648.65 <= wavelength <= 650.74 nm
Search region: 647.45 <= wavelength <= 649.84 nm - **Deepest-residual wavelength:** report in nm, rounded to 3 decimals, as 648.797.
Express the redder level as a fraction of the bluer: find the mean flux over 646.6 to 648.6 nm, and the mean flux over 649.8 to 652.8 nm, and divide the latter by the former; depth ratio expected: 1.04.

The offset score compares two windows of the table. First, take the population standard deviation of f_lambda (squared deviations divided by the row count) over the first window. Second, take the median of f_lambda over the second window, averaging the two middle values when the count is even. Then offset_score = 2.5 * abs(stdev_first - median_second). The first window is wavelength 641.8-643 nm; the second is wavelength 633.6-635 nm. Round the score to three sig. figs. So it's 34.5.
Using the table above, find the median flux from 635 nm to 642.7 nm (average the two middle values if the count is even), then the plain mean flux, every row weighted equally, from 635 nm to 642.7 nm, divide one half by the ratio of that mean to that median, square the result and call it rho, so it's 0.256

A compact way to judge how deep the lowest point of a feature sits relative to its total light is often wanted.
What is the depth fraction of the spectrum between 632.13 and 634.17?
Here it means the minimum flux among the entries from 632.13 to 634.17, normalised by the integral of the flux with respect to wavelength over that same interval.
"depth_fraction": 0.427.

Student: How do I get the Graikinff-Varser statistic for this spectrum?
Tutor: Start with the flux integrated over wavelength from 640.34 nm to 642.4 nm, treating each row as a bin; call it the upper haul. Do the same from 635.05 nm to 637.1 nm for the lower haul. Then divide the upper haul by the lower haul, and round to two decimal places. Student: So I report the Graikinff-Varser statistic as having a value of 0.87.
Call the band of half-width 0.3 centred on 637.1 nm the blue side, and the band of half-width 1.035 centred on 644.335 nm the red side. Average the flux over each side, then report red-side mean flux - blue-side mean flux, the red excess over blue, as 1.6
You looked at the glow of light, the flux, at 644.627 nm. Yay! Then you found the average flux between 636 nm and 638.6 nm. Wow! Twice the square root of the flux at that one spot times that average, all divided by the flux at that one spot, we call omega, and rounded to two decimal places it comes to 2.00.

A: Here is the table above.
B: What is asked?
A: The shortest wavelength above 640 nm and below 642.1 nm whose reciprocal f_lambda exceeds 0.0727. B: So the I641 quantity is 640.189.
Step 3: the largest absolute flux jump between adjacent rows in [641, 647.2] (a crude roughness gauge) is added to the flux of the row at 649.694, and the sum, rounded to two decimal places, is 18.80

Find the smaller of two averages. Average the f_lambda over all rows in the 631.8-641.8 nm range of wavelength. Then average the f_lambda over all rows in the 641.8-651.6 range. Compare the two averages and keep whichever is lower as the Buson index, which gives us 13.6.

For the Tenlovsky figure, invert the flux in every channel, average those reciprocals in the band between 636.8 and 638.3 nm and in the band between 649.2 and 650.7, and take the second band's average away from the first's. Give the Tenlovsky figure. 0.013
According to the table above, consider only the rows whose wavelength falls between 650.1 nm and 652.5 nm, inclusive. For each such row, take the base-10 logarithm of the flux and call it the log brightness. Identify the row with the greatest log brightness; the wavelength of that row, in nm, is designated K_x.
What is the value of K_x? 651.791 nm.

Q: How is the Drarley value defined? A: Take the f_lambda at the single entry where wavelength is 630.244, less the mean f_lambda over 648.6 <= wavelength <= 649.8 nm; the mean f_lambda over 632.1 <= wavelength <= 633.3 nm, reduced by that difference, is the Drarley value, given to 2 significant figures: 17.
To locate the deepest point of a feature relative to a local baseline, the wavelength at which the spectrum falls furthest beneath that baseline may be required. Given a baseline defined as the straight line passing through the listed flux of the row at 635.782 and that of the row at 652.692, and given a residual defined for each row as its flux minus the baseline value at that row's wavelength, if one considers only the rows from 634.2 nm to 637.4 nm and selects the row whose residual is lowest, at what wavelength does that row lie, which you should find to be 636.075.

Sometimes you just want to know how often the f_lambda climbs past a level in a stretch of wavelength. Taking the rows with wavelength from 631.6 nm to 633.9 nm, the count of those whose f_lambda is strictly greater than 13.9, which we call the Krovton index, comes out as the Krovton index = 5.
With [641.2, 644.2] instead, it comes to 3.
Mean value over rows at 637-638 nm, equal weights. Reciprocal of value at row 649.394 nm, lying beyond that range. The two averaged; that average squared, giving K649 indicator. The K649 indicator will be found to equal 45.1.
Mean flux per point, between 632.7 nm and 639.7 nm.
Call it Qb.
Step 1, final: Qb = 13.7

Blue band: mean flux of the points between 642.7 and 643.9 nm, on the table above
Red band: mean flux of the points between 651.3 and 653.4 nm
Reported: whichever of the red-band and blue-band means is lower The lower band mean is 13.6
